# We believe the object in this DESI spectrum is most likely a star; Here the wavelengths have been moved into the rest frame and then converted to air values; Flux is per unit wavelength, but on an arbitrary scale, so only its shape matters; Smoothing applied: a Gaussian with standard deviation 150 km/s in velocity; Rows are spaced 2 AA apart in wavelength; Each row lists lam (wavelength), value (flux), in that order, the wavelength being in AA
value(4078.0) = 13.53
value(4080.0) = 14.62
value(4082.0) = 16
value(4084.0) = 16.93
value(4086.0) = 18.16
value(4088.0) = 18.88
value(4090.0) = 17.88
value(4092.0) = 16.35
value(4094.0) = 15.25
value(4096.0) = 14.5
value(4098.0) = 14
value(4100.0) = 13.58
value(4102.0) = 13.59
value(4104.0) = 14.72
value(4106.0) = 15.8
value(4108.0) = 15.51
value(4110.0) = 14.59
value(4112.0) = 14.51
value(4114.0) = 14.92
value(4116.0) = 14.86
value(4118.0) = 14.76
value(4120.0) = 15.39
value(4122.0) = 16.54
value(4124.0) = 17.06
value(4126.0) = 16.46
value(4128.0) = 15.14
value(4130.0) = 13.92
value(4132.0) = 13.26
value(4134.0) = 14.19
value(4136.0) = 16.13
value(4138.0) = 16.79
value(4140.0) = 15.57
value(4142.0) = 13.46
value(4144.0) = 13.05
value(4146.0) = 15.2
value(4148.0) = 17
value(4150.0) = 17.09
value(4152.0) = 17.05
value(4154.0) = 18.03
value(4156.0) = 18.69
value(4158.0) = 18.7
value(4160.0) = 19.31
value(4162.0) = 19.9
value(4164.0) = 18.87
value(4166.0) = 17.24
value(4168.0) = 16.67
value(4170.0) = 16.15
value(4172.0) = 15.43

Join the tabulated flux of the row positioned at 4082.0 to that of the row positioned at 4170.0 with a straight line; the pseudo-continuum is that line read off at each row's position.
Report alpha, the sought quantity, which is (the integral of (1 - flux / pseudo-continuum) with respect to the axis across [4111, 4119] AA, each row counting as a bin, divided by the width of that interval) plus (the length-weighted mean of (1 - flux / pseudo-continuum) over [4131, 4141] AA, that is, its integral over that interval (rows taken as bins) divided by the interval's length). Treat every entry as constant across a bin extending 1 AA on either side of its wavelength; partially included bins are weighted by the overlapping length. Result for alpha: 0.137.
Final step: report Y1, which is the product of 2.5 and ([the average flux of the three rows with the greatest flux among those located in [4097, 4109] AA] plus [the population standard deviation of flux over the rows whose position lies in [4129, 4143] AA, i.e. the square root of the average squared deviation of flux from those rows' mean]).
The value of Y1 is 42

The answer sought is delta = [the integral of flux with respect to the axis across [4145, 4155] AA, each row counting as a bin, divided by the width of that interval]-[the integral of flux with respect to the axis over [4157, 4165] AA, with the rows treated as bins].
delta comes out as -137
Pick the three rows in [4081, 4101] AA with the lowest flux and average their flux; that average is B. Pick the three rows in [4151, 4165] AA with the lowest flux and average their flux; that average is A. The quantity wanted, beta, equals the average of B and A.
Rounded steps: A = 17.9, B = 14.0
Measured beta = 16.0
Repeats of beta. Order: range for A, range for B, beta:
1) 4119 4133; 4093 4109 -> 13.9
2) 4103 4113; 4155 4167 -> 16.4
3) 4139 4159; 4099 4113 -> 13.9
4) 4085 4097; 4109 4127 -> 15.0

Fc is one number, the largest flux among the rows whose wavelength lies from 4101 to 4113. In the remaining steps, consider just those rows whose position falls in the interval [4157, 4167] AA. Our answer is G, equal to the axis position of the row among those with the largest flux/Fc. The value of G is 4162.0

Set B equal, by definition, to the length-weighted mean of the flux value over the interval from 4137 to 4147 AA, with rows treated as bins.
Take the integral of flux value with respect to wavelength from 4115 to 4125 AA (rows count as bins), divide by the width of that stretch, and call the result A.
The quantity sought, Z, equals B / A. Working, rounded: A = 15.7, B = 14.8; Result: 0.94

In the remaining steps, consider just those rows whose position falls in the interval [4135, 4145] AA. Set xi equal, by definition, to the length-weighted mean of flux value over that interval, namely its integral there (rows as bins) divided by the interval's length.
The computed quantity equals 15.0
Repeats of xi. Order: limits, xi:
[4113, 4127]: 15.7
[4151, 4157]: 17.9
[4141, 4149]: 14.7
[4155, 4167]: 18.8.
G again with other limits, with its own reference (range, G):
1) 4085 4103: 4088.0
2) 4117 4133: 4124.0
